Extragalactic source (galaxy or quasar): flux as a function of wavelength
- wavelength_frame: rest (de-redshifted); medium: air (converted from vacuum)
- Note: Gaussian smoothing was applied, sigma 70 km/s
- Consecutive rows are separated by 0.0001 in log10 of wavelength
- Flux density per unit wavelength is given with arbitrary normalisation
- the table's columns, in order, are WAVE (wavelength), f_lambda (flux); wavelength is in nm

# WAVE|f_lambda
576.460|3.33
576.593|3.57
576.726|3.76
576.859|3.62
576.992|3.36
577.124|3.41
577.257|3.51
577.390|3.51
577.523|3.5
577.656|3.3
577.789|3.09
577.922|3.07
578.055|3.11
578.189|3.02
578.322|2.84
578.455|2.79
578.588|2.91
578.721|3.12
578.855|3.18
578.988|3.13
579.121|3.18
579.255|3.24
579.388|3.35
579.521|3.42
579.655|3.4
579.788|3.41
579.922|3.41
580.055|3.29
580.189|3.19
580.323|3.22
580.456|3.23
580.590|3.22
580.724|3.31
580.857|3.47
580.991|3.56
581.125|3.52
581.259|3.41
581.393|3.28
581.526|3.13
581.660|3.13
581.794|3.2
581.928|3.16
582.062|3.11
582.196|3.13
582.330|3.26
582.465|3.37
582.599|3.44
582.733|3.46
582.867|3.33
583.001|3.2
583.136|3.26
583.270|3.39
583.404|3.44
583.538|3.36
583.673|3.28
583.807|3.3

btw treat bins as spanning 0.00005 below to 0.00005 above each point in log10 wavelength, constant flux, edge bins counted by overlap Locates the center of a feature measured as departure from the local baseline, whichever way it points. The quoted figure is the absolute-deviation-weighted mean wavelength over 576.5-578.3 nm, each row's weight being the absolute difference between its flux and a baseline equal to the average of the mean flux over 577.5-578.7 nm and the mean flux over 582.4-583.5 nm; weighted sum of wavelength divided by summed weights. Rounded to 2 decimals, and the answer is 577.20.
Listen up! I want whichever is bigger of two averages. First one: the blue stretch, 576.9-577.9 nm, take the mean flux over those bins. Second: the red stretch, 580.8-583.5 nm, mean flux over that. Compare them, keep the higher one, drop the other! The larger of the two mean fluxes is 3.38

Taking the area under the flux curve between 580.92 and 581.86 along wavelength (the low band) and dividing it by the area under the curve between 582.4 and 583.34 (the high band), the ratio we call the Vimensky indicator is 0.99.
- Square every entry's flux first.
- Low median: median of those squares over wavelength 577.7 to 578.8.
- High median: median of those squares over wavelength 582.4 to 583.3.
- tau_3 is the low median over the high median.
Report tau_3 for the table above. 0.82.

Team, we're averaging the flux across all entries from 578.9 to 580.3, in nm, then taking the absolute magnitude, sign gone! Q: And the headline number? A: 3.30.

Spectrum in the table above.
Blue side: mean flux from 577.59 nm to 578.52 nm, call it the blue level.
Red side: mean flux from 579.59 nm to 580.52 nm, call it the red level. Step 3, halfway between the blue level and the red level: 3.169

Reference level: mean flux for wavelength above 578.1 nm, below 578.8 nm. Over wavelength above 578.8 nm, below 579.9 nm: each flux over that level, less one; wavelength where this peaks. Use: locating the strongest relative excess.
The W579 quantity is 579.521 nm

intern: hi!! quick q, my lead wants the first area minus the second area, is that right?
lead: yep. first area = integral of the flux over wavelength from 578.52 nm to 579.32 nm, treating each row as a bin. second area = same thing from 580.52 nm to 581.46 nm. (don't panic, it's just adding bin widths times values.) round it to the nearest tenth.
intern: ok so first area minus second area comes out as -0.7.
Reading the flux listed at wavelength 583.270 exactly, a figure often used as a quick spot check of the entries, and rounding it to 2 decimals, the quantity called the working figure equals 3.39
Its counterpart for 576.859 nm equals 3.62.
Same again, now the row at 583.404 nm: 3.44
